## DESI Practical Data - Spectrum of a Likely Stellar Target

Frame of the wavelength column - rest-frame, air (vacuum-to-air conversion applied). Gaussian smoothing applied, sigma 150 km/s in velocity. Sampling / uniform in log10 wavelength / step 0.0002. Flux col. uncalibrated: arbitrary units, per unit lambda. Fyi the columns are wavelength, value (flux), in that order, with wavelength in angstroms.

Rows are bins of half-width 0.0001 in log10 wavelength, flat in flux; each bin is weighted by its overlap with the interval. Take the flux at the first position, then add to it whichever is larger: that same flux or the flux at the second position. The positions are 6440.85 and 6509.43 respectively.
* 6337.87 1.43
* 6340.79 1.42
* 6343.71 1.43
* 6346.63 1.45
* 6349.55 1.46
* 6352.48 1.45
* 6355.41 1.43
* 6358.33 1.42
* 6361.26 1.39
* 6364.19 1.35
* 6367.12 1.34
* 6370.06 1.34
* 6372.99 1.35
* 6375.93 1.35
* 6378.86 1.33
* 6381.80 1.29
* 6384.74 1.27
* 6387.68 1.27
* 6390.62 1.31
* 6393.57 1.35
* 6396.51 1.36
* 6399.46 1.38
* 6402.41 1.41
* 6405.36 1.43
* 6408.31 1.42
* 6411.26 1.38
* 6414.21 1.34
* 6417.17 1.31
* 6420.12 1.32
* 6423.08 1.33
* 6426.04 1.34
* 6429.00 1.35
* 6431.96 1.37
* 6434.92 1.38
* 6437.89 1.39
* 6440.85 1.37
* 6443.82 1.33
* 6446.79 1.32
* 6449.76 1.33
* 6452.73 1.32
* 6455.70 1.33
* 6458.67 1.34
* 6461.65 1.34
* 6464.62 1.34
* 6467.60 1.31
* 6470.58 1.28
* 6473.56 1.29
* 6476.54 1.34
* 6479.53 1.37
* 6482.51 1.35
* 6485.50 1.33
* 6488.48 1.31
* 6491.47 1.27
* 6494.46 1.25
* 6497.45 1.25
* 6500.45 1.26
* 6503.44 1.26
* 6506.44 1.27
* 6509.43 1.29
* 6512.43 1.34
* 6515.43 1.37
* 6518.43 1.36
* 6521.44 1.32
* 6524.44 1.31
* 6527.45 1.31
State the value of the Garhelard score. 2.74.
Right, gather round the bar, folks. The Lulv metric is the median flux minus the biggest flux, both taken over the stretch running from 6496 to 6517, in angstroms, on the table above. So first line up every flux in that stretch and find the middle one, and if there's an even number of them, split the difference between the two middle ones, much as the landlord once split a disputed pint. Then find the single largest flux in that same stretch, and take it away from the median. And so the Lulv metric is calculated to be -0.10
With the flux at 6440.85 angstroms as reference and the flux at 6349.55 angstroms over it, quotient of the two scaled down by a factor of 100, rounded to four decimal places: 0.0107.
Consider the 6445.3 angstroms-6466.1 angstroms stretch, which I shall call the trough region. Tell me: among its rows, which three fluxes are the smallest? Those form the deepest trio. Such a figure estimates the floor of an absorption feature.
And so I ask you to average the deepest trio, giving 1.323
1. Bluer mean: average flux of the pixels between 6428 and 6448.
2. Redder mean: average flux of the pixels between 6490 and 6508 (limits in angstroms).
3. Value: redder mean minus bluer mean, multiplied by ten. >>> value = -1.0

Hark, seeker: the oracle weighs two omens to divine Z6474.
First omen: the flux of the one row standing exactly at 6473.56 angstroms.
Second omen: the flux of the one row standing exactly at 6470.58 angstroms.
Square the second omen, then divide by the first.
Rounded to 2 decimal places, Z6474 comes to 1.27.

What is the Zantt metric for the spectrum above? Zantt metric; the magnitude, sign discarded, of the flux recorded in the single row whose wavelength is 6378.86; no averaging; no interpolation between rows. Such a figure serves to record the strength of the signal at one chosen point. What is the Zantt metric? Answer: 1.33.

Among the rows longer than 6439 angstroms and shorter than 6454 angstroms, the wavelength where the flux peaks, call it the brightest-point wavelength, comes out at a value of 6440.85 angstroms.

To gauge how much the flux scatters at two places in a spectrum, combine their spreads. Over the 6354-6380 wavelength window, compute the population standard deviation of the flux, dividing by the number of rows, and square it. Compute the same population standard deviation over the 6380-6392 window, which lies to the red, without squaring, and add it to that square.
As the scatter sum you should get 0.018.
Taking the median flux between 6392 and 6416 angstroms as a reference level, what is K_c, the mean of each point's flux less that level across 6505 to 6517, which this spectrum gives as -0.06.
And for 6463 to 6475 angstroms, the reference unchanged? -0.07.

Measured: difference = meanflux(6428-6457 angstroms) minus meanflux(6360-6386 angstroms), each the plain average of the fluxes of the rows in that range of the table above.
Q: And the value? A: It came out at 0.015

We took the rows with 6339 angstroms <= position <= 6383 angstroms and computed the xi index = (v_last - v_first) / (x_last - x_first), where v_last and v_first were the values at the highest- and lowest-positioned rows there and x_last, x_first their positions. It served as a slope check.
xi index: -0.0032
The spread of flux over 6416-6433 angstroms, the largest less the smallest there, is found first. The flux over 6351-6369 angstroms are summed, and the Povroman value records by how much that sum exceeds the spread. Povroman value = 8.32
